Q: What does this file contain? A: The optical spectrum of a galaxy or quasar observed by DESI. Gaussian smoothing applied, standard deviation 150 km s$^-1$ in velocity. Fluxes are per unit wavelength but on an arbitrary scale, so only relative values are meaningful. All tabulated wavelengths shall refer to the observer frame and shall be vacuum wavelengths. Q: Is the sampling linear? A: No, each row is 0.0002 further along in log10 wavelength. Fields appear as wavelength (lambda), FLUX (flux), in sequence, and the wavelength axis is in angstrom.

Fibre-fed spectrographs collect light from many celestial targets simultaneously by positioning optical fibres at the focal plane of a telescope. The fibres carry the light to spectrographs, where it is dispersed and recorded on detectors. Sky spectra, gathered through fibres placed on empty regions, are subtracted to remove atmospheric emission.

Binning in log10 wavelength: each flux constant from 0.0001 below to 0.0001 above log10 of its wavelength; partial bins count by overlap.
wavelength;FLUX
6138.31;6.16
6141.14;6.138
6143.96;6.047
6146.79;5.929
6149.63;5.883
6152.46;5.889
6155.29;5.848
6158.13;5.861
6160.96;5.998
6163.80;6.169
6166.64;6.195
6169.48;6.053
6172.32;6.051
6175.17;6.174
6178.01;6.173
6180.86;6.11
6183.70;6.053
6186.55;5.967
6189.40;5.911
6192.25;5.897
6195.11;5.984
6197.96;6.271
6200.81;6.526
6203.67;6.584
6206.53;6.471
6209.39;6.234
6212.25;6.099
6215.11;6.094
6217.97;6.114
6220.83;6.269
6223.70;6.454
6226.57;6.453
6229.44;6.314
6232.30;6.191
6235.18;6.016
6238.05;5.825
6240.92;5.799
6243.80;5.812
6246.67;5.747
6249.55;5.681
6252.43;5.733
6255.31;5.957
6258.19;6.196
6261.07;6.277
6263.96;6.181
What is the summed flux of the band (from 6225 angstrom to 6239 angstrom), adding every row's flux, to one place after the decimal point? 30.8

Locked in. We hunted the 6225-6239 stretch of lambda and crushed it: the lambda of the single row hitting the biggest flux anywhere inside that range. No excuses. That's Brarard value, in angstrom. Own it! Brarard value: 6226.57 angstrom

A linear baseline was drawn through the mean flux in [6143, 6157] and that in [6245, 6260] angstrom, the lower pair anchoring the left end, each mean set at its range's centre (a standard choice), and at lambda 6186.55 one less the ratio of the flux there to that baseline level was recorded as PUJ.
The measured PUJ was -0.012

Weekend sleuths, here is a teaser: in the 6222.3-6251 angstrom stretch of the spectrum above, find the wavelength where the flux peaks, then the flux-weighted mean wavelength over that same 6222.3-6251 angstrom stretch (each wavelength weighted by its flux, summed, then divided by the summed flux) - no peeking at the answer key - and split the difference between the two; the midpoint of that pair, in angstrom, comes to 6230.0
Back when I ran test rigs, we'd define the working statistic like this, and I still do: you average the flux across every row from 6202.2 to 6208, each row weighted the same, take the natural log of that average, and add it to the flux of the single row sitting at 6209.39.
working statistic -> 8.1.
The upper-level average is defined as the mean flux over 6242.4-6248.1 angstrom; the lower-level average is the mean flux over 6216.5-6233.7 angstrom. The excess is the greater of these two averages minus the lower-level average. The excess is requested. 0.000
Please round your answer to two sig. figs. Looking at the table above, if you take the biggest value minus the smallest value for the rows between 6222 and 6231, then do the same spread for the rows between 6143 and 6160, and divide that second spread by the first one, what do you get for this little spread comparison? 1.4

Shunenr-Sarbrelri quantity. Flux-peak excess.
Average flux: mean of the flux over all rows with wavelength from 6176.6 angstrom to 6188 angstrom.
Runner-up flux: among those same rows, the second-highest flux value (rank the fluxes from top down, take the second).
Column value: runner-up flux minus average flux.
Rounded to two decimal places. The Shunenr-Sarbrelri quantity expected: 0.03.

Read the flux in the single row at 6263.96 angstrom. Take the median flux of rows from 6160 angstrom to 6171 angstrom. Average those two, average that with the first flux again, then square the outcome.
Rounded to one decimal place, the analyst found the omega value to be 38.0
